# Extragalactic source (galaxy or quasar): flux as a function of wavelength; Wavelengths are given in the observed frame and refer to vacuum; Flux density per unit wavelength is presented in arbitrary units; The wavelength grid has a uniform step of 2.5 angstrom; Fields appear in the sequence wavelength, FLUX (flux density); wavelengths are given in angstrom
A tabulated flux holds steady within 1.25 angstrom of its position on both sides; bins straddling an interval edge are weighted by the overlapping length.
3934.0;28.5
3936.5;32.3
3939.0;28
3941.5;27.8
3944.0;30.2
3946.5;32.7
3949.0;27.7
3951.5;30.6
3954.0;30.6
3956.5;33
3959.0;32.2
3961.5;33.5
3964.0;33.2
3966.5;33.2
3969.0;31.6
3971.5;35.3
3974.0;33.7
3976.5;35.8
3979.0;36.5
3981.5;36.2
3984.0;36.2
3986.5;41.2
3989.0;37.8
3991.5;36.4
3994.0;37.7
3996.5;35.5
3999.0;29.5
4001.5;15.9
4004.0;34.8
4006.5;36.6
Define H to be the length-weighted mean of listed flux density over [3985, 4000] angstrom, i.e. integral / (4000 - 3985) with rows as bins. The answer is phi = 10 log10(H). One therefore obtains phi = 15.6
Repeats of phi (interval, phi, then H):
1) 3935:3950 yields 14.7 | 30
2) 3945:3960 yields 14.9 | 31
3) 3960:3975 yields 15.2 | 33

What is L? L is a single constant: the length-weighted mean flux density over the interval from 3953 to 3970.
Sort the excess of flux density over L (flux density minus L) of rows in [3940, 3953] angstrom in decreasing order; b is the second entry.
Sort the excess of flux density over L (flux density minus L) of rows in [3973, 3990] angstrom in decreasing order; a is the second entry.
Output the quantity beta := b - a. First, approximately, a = 5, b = -1.9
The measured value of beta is -7.2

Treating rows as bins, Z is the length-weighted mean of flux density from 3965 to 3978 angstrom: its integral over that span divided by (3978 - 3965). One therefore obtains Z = 34.0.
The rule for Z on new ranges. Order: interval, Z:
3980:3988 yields 37.8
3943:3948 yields 31.3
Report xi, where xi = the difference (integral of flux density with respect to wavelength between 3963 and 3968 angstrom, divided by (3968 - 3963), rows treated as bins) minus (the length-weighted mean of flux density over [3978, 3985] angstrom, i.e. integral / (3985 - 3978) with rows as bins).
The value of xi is -3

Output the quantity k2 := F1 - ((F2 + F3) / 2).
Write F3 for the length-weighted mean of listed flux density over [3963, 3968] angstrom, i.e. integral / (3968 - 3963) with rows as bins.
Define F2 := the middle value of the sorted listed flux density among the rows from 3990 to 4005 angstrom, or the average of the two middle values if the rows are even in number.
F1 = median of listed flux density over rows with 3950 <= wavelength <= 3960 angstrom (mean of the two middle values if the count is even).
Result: -3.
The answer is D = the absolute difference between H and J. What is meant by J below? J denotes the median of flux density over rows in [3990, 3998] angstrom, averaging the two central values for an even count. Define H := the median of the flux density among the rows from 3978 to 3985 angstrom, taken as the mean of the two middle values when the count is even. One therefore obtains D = 0.2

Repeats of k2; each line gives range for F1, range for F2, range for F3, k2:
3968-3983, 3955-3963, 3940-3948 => 4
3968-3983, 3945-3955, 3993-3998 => 2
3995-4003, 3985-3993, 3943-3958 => -5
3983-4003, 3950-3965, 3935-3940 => 5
